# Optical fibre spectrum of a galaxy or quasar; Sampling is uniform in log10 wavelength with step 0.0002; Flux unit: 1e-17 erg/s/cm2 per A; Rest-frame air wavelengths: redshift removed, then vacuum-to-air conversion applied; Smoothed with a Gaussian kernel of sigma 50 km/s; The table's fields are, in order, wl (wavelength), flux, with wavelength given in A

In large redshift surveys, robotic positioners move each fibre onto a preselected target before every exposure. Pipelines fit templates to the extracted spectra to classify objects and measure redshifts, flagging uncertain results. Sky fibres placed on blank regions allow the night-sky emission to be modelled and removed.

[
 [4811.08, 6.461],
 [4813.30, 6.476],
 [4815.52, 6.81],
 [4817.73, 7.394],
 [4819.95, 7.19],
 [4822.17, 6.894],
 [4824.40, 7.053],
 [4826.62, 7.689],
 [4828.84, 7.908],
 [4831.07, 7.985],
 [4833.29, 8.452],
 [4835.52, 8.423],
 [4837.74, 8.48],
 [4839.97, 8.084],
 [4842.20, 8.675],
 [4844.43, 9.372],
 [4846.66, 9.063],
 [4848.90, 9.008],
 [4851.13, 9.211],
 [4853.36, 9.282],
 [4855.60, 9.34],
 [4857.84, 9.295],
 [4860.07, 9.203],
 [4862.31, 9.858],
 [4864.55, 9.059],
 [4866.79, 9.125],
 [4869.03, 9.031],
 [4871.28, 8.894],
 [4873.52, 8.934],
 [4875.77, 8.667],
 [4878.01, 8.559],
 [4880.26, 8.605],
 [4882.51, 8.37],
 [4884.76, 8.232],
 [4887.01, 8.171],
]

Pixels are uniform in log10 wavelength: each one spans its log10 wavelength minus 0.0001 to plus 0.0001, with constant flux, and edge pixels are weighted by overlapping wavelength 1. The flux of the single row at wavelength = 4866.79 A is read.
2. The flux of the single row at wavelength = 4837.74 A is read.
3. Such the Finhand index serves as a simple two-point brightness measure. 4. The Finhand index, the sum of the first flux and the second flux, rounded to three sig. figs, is 17.6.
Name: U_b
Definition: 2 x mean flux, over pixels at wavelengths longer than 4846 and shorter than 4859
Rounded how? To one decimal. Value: 18.4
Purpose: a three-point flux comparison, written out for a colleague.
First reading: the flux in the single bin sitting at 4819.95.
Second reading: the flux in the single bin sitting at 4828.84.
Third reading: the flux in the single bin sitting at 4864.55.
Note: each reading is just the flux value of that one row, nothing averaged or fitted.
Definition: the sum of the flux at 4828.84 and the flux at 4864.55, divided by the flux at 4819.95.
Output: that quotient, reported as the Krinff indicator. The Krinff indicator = 2.36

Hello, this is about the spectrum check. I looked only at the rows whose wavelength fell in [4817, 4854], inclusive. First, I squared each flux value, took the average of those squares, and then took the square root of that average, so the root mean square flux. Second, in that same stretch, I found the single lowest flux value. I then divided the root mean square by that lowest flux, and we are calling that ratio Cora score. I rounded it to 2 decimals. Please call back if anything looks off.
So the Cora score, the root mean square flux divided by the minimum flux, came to 1.20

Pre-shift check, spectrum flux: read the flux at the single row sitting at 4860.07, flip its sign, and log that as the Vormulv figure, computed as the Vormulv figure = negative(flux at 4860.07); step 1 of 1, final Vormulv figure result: -9.2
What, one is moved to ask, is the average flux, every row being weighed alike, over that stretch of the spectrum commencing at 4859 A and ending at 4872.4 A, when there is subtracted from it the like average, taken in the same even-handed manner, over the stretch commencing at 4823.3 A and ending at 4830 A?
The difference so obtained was 1.6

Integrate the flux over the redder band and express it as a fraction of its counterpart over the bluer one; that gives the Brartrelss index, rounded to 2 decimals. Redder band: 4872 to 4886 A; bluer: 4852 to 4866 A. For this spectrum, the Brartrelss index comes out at 0.92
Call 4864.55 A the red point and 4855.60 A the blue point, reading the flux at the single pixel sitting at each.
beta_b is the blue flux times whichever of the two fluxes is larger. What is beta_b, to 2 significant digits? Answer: 87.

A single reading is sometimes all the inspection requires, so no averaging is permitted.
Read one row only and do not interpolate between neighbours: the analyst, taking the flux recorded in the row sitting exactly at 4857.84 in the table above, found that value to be 9.295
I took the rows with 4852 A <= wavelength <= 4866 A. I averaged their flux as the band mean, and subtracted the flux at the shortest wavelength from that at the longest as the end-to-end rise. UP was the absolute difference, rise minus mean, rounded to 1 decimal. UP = 9.6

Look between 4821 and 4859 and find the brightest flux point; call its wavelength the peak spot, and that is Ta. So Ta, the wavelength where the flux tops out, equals 4844.43 A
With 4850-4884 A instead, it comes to 4862.31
